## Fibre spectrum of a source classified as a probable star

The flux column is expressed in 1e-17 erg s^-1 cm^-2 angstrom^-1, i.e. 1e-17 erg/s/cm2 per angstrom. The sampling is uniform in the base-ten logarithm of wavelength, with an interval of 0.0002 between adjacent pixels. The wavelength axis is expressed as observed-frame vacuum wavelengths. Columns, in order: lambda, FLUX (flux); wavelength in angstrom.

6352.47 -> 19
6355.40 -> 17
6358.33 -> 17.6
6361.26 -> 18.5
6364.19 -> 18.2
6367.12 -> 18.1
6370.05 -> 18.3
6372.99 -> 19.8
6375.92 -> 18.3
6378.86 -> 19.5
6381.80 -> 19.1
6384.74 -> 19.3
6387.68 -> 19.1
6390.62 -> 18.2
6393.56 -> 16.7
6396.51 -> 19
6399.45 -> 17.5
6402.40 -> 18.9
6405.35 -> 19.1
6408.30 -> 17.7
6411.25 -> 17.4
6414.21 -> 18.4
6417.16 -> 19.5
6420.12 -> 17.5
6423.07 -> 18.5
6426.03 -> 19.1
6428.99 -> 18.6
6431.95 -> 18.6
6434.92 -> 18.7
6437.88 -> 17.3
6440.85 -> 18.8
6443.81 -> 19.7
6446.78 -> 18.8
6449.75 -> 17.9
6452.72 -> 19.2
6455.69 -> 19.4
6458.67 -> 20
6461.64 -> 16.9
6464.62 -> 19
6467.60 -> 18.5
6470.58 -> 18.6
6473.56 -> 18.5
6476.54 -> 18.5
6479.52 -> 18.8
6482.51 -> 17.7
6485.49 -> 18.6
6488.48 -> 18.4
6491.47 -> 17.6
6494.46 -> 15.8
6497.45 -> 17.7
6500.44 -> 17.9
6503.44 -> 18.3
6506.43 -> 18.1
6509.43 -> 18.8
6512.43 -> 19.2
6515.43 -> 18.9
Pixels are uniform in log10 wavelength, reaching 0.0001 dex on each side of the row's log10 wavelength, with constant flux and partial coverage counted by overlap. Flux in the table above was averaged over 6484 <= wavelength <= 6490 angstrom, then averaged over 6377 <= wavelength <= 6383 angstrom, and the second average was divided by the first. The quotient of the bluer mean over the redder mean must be 1.04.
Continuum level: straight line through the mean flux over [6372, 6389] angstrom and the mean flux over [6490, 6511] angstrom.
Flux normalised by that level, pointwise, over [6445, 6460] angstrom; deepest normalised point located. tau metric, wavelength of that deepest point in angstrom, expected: 6449.75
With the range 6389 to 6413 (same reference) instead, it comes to 6393.56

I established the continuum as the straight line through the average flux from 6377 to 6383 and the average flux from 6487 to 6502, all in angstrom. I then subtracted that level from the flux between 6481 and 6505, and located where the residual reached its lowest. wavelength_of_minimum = 6494.46 angstrom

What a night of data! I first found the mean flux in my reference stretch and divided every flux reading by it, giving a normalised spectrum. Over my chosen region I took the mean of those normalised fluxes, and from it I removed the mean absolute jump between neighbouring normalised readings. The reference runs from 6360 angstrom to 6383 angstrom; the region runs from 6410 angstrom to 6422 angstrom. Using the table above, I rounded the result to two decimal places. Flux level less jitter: 0.90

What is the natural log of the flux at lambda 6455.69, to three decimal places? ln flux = 2.965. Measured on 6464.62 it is 2.944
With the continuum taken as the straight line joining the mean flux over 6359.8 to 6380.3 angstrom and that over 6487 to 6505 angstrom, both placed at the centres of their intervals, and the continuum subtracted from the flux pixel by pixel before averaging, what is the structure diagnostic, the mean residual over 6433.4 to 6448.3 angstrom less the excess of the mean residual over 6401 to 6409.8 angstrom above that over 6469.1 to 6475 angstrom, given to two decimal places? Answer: 1.12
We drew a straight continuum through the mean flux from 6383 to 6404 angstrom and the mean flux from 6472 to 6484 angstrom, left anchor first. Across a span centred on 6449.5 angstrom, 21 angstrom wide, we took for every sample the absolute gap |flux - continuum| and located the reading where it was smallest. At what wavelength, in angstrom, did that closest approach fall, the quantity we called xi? 6440.85 angstrom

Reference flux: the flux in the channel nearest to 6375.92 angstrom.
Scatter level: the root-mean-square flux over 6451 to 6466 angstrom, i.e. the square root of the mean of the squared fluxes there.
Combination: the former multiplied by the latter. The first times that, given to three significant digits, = 346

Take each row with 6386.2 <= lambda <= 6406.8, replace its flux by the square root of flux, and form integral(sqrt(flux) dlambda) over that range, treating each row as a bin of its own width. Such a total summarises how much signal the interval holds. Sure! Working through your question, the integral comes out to 88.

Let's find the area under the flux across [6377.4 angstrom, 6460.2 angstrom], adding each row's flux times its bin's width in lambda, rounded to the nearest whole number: 1542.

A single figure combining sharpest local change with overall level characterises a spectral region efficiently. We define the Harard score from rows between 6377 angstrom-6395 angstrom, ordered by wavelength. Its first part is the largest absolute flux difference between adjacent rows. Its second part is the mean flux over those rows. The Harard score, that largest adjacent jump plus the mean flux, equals 20.15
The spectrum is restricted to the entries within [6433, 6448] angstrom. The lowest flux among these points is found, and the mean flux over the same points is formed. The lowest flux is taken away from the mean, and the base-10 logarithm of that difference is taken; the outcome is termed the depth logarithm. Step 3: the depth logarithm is 0.13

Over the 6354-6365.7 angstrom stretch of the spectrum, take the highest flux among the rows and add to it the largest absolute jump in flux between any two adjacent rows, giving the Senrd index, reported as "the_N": 19.40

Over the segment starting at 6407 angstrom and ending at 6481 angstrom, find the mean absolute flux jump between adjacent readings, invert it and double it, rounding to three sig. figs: 2.34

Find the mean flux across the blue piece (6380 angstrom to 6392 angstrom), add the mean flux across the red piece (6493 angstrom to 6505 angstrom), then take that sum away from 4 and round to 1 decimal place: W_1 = -32.4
